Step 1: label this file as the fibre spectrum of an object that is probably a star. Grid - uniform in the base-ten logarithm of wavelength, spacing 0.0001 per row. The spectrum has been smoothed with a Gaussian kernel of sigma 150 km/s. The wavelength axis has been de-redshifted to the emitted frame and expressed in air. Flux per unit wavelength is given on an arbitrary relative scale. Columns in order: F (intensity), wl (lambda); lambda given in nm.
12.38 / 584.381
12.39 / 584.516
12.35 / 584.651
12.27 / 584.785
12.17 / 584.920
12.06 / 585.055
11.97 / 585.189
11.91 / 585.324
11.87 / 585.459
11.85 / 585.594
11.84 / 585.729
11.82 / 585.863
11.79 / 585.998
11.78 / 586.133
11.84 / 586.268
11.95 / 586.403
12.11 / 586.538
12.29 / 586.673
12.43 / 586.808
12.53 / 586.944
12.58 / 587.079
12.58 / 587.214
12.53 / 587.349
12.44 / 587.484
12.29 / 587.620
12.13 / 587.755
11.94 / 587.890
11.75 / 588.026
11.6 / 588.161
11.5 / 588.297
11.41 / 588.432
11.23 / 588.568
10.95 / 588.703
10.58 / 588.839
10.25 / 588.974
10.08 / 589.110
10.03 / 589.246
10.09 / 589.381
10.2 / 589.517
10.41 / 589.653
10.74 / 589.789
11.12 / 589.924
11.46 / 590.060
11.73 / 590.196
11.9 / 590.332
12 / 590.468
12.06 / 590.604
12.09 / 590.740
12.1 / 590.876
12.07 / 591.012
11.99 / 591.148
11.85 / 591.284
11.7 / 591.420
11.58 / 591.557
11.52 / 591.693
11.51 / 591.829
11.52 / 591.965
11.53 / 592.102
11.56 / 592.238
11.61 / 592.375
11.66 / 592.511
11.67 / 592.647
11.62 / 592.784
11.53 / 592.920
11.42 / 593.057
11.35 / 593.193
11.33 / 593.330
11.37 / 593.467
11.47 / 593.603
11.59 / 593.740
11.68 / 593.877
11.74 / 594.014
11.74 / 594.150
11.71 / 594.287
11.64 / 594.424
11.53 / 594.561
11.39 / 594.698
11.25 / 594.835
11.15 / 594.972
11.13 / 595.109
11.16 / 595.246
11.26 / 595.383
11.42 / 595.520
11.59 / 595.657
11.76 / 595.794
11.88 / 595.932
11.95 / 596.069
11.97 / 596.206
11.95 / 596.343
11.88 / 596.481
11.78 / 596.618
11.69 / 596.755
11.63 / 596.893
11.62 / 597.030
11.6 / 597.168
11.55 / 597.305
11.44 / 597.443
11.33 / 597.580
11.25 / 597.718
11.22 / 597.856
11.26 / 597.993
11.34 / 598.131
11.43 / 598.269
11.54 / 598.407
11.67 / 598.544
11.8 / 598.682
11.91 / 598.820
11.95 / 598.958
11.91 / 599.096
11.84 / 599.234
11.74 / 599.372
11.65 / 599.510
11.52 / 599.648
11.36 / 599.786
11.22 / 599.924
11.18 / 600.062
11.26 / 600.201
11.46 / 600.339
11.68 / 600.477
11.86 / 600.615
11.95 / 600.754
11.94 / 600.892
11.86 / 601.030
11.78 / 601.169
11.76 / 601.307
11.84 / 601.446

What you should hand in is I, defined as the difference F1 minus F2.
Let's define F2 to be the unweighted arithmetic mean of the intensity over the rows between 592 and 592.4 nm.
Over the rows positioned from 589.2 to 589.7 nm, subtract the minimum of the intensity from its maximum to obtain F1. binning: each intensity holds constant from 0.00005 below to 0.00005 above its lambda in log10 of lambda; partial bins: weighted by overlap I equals -11.2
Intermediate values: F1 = 0.38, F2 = 11.6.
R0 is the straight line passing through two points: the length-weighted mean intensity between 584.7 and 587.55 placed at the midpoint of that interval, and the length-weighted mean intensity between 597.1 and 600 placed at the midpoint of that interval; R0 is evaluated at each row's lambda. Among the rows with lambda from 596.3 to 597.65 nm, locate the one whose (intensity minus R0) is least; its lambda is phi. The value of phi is 597.580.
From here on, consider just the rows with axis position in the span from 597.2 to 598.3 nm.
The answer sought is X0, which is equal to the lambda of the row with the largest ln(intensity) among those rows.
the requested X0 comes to 597.305 nm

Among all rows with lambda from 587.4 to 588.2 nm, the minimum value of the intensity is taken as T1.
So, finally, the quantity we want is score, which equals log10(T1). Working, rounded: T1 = 11.6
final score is 1.06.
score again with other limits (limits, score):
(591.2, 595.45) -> 1.05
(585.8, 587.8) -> 1.07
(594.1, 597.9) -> 1.05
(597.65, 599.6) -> 1.05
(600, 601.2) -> 1.05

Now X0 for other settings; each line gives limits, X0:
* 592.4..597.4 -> 596.206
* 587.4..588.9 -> 587.484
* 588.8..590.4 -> 590.332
